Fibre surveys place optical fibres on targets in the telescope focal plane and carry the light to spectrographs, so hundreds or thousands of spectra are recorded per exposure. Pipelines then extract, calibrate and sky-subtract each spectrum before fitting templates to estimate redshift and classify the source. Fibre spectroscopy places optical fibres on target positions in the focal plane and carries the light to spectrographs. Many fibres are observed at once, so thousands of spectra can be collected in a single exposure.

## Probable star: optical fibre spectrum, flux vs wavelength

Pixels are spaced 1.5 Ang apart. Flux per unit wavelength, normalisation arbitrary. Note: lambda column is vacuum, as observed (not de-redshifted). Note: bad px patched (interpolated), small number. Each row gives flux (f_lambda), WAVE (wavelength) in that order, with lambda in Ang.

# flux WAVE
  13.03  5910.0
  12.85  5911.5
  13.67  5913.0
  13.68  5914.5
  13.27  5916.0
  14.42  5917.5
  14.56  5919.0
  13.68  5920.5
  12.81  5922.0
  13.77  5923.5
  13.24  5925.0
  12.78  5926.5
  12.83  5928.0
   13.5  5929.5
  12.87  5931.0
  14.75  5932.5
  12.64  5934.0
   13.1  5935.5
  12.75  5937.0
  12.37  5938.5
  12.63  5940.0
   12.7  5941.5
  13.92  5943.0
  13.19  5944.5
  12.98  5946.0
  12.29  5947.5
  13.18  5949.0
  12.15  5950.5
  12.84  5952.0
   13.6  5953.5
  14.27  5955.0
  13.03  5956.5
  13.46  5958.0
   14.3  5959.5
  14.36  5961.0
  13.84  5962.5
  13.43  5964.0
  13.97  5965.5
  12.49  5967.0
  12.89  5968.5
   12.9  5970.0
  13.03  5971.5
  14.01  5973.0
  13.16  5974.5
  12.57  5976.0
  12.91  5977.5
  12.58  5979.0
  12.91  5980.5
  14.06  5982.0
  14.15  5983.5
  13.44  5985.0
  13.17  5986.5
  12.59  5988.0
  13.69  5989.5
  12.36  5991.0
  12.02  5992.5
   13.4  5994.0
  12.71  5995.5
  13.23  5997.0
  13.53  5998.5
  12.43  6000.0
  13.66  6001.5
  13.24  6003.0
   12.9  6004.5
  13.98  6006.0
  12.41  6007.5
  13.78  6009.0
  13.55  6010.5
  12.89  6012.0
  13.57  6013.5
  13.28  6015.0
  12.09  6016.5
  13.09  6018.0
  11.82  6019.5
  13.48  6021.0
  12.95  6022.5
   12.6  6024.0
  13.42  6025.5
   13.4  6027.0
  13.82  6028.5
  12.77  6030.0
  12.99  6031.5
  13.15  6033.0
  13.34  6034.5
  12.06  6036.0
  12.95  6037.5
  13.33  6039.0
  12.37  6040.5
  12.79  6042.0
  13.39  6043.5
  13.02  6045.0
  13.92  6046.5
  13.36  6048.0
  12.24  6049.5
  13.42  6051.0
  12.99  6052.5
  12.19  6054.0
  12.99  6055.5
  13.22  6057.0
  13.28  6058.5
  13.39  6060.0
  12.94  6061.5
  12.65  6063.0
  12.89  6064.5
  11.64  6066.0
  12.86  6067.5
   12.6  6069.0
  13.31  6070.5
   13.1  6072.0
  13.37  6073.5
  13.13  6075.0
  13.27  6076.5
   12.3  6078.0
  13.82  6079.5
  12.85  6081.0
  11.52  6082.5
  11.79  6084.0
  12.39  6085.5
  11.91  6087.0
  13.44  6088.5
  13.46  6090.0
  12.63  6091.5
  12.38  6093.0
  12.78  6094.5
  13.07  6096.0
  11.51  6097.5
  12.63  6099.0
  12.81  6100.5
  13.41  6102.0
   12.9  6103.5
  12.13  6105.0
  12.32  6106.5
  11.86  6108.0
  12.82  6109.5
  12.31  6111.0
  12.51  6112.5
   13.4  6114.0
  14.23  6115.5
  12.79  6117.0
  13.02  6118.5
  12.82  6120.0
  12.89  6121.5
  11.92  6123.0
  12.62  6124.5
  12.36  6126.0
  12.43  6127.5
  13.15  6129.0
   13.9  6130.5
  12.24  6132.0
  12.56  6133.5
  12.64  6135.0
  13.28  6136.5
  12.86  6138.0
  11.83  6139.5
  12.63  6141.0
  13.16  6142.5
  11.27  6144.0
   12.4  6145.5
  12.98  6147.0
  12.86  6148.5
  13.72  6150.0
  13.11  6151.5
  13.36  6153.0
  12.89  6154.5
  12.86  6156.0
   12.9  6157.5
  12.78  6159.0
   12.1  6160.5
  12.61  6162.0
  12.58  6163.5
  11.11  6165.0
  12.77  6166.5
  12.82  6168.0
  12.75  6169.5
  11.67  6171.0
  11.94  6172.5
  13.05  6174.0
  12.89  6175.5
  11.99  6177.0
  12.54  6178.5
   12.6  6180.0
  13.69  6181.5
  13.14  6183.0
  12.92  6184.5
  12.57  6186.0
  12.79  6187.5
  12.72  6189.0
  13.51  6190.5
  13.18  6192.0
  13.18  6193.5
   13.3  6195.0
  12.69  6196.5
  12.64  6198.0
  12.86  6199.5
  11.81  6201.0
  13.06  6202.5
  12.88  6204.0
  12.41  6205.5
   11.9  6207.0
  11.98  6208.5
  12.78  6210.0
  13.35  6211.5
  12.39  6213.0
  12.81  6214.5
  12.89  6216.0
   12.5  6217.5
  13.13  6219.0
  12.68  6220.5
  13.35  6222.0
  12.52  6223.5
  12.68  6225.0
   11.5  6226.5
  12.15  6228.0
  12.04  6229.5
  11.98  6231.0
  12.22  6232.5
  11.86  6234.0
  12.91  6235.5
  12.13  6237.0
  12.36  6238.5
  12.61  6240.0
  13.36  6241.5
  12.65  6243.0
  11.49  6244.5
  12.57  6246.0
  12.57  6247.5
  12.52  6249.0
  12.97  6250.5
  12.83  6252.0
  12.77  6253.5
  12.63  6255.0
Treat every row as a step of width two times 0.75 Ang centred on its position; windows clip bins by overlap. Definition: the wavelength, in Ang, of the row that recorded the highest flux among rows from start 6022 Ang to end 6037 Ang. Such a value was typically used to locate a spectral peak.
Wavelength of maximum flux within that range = 6028.5 Ang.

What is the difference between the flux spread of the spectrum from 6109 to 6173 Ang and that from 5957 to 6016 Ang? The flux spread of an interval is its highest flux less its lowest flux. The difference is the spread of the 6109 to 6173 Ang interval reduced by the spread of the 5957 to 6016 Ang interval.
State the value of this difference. 0.8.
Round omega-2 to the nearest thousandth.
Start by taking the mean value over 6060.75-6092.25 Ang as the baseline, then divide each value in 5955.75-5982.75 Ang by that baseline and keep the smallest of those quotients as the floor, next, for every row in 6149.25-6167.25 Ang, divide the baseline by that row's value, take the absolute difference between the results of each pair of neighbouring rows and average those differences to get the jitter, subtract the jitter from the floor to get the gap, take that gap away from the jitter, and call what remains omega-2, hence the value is -0.889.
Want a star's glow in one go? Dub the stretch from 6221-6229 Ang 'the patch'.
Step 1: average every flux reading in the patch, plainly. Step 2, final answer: 12.4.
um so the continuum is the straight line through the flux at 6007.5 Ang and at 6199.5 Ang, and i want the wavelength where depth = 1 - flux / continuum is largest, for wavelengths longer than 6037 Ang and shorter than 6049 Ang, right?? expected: 6040.5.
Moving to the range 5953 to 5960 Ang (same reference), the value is 5956.5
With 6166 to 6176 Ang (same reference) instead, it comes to 6171.0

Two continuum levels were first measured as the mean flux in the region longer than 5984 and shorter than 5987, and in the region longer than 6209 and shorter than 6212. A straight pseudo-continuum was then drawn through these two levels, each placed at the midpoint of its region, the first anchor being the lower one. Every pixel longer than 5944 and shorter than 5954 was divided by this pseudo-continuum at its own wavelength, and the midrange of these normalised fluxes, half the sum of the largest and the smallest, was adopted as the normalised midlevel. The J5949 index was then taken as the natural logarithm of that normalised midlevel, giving -0.04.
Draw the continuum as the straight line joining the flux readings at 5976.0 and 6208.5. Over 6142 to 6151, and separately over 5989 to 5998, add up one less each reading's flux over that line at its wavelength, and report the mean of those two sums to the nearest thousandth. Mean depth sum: -0.237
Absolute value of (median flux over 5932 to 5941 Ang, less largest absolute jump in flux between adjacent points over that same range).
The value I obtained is 10.6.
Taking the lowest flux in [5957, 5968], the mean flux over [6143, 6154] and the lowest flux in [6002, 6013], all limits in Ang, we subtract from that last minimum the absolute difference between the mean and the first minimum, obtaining 12.1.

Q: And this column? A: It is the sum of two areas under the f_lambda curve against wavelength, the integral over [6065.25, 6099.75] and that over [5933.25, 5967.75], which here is 893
